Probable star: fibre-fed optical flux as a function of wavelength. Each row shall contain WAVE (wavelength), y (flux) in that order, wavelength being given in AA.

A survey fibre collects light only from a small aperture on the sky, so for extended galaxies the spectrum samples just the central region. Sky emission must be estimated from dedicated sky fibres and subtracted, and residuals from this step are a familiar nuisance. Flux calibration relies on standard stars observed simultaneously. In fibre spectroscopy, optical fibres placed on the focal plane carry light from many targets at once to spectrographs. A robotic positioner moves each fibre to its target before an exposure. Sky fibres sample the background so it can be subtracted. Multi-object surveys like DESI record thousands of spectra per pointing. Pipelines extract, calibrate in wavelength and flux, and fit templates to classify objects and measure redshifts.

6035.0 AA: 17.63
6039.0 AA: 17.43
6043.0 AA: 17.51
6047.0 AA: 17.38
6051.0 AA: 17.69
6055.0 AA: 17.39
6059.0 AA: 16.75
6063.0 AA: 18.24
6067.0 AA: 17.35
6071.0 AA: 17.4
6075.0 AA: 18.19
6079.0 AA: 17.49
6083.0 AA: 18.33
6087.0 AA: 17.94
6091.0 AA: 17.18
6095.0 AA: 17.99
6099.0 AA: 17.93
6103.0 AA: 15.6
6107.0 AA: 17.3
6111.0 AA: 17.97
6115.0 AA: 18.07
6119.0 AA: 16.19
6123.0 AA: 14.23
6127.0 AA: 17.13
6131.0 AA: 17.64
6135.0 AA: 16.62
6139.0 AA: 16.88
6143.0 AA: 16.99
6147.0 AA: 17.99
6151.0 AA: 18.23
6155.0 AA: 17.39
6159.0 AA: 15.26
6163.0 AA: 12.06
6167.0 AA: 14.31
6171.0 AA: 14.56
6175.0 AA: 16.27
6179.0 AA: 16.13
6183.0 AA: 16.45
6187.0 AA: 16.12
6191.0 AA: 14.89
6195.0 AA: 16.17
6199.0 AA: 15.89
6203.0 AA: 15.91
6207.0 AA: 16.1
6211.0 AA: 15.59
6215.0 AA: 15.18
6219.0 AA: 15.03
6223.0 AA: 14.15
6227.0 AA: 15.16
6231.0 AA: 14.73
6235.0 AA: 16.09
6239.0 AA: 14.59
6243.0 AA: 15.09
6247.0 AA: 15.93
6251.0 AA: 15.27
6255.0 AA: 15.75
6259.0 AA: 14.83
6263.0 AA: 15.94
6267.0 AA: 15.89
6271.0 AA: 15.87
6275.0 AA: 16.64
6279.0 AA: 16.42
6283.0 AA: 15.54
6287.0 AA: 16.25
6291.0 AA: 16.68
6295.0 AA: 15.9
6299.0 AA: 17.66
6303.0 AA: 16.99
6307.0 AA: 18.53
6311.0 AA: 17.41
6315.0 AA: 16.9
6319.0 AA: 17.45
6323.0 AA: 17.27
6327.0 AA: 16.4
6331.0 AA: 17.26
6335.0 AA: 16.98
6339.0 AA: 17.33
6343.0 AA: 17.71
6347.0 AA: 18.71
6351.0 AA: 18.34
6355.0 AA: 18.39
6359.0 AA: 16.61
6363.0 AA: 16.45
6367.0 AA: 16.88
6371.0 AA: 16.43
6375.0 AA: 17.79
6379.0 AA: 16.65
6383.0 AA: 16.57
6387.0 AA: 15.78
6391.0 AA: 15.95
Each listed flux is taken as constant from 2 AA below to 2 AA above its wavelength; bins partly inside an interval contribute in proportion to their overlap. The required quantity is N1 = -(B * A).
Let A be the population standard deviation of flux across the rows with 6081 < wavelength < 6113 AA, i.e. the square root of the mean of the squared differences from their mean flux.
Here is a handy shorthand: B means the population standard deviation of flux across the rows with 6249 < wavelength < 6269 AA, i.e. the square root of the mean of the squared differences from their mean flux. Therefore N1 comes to -0.35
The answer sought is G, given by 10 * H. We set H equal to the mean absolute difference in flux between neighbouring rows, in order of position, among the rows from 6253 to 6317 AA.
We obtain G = 7.7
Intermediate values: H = 0.77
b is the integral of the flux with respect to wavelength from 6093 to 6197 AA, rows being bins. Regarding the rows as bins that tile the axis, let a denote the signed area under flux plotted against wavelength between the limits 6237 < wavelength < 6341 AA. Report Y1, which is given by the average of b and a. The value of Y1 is 1706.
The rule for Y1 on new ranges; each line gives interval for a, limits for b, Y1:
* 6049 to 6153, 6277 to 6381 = 1791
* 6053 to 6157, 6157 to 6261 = 1696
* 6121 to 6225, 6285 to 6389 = 1717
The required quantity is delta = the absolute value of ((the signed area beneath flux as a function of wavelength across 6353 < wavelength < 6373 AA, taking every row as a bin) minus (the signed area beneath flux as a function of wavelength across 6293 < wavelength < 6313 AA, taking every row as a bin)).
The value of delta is 7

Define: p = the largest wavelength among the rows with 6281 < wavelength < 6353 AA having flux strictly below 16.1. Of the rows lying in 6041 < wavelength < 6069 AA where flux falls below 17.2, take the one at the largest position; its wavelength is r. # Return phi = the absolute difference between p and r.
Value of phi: 236 AA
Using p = 6295.0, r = 6059.0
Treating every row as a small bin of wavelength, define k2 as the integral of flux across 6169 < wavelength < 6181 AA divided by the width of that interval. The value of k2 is 15.7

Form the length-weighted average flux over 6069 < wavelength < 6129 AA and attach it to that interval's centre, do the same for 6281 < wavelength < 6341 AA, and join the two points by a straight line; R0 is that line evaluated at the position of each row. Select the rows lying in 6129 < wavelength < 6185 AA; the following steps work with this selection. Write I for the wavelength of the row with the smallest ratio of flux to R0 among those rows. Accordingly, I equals 6163.0 AA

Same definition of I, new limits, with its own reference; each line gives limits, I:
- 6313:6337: 6327.0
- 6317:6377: 6327.0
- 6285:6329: 6295.0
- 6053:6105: 6103.0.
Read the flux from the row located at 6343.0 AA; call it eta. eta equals 17.71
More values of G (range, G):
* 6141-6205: 10.1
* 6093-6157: 10.4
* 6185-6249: 7.1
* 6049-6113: 8.3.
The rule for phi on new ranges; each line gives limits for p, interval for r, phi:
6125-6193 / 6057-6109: 88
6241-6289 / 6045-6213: 72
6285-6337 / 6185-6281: 16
